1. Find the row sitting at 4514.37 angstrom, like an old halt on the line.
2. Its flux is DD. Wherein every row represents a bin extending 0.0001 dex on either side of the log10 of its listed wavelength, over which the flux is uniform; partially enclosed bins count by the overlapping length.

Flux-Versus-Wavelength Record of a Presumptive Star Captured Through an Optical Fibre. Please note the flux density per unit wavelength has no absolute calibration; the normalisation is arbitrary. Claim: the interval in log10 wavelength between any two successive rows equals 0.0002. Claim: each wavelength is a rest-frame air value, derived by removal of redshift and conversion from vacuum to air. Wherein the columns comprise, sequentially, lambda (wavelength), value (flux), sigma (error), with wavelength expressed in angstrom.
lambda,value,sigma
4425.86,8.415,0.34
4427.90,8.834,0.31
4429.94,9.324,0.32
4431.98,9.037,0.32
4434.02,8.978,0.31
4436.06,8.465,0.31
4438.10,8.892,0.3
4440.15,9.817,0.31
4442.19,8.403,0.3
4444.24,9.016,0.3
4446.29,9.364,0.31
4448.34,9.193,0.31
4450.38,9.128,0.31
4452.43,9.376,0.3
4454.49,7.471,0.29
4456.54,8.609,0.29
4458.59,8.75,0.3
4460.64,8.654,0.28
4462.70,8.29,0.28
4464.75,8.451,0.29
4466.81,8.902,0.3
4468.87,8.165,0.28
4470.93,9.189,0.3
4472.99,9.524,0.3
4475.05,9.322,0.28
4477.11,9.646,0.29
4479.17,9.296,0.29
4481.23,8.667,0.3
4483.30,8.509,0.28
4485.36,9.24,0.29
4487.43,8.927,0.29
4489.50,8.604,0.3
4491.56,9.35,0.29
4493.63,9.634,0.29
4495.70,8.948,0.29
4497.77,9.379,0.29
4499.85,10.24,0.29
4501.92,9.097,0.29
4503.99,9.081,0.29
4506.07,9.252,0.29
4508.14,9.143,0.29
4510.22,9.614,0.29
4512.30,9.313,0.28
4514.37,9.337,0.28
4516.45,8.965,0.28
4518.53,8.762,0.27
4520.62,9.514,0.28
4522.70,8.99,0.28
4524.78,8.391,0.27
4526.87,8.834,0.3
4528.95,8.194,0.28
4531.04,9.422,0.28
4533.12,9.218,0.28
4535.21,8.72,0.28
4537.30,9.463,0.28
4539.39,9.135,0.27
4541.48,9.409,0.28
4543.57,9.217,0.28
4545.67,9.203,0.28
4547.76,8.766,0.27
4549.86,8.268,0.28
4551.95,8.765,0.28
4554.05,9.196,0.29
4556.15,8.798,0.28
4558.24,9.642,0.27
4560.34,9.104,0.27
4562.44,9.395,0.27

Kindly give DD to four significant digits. 9.337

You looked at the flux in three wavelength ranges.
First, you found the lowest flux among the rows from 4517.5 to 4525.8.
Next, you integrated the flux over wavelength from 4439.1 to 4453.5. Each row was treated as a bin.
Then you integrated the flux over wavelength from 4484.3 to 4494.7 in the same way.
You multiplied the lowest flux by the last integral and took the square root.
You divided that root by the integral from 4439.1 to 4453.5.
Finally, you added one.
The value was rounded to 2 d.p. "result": 1.21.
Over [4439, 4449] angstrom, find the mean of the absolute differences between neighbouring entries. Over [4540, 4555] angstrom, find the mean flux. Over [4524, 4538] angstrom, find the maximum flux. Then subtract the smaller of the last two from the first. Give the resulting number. -8.34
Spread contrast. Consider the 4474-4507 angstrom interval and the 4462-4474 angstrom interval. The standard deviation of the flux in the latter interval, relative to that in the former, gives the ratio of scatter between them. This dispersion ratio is 1.2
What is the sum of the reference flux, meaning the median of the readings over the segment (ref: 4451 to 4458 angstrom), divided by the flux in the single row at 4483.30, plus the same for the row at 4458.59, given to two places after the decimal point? 2.00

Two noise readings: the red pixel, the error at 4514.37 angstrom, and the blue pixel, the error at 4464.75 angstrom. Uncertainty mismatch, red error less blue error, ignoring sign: 0.010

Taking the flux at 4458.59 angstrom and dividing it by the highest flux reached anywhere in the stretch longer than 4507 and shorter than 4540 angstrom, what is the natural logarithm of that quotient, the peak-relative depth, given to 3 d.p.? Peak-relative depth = -0.094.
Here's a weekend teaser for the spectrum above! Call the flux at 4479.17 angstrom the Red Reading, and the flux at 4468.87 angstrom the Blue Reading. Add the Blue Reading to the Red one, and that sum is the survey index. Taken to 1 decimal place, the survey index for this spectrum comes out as 17.5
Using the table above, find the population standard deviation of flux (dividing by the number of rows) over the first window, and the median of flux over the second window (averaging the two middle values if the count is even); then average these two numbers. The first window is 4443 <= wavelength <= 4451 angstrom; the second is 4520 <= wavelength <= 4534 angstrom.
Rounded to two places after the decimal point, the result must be 4.56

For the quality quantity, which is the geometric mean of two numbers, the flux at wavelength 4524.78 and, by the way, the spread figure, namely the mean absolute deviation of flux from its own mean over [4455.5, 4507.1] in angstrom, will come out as 1.81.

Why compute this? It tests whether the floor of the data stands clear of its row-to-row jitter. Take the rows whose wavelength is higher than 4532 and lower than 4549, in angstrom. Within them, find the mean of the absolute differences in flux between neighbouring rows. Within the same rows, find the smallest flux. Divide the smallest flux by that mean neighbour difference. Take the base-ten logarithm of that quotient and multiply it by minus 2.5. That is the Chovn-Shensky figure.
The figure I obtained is -3.48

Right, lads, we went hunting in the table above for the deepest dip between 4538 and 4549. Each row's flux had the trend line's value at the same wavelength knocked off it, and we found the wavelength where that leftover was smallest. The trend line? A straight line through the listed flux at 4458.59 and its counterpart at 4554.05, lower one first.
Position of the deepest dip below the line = 4547.76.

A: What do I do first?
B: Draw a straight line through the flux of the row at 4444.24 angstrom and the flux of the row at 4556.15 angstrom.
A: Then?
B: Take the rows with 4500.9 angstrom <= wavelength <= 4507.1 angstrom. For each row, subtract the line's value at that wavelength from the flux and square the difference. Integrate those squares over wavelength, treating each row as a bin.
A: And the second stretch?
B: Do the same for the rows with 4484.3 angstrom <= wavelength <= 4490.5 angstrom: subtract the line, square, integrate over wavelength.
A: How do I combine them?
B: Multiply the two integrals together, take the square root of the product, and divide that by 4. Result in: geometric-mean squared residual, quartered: 0.10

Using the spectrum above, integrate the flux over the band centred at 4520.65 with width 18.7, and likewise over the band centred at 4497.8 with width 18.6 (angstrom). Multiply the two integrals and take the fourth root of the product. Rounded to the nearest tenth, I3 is 13.0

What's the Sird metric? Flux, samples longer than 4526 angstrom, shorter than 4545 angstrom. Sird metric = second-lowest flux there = 8.72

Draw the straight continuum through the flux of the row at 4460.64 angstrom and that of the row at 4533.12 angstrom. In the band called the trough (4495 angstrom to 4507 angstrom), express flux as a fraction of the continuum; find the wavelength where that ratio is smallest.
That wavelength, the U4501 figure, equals 4495.70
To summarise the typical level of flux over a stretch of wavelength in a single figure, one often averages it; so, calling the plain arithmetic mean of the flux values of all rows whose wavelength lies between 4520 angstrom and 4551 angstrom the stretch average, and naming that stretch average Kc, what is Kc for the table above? 8.98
